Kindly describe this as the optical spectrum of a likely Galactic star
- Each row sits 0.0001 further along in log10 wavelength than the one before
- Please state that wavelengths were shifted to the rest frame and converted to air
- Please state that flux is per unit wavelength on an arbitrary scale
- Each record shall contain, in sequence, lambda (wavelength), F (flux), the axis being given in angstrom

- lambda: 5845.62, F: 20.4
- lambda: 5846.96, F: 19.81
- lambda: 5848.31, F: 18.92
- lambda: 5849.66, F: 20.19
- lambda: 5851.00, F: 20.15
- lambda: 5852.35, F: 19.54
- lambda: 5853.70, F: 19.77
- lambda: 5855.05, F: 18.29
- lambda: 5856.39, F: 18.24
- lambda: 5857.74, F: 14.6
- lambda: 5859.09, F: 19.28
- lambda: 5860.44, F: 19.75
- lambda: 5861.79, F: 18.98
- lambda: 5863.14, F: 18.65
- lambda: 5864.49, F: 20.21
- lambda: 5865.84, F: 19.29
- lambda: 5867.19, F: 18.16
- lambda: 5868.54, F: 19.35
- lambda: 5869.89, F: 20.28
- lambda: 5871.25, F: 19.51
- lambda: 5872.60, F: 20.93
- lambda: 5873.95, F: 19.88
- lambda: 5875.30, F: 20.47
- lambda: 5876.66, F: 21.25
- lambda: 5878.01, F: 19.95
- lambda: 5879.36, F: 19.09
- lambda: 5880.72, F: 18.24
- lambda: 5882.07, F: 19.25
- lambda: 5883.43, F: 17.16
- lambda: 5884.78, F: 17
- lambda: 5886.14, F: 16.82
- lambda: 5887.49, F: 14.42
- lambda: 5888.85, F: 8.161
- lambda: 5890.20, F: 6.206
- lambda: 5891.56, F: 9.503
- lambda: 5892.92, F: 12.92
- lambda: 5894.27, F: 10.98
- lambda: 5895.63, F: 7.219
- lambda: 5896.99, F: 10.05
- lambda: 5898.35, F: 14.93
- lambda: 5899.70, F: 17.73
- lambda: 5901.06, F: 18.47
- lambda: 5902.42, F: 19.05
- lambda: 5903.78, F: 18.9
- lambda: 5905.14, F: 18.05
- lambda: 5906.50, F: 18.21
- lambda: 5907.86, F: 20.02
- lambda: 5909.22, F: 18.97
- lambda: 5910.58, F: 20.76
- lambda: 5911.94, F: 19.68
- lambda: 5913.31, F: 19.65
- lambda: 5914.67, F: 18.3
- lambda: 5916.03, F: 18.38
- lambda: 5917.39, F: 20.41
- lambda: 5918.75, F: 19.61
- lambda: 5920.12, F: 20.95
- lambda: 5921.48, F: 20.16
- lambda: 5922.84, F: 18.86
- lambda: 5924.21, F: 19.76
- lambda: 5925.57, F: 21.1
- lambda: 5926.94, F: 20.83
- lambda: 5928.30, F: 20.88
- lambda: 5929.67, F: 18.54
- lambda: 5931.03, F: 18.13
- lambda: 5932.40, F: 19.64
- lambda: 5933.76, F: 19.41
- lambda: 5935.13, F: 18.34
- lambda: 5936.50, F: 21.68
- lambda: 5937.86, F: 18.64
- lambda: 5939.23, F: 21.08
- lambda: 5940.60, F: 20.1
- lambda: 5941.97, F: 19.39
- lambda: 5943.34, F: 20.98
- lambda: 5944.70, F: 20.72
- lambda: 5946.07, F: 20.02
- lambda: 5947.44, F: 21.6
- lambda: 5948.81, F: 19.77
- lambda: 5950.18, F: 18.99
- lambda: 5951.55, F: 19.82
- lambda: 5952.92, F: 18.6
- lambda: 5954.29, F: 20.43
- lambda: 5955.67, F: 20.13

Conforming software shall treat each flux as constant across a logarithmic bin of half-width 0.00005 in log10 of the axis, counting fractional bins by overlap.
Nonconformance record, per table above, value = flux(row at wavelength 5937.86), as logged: 18.64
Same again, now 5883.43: 17.16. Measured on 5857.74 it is 14.6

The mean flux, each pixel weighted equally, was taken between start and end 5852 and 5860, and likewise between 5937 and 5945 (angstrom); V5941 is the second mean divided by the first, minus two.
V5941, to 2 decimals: -0.90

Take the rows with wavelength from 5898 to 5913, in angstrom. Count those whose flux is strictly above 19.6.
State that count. 3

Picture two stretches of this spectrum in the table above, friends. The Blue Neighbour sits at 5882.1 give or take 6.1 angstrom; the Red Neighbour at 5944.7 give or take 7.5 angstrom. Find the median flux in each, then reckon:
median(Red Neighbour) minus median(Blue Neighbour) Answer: 1.8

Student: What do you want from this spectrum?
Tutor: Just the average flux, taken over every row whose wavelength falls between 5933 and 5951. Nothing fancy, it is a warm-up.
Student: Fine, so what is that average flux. 20.1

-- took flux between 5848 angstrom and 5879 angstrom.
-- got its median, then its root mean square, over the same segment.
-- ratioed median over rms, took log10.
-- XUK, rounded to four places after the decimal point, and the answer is 0.0027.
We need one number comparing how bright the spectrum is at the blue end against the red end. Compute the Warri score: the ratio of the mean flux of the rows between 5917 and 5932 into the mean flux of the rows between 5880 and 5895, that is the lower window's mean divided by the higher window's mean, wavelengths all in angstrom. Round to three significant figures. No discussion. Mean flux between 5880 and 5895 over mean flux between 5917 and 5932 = 0.687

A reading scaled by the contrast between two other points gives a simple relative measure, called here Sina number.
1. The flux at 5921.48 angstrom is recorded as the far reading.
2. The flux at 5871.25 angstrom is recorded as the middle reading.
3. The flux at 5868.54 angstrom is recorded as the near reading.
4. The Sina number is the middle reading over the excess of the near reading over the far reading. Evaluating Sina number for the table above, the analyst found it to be -24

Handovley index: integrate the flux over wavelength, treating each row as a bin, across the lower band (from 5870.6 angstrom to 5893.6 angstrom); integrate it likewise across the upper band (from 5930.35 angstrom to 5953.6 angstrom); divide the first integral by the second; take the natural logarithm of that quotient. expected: -0.19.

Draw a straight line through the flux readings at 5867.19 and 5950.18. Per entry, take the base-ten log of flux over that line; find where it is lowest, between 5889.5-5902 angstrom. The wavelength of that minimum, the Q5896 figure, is 5890.20 angstrom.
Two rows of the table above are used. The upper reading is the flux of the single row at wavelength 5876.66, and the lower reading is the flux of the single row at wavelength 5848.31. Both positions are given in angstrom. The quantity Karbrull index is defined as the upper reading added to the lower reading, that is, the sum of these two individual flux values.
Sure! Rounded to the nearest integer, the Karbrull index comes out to 40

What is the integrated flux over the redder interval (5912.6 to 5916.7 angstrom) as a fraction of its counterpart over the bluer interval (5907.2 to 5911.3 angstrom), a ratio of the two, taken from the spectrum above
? 0.94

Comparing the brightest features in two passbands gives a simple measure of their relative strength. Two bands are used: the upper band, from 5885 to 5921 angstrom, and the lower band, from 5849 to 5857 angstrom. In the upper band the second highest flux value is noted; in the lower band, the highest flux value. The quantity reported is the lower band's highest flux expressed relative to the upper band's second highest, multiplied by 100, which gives 97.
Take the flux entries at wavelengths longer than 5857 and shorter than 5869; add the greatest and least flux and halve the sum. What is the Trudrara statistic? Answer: 17.4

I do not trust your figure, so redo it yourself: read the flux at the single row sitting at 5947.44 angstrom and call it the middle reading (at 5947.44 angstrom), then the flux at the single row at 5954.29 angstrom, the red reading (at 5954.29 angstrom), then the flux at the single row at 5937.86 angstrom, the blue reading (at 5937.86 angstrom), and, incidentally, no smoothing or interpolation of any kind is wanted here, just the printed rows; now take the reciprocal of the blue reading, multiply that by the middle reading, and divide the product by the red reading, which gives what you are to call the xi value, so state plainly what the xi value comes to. 0.057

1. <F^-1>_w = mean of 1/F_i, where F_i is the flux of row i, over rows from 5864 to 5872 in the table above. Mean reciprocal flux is 0.0514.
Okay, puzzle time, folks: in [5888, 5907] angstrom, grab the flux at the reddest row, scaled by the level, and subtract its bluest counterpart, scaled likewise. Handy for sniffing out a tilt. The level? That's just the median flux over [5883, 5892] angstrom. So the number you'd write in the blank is 0.70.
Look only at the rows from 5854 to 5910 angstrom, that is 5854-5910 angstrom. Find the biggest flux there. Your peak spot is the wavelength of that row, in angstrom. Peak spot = 5876.66 angstrom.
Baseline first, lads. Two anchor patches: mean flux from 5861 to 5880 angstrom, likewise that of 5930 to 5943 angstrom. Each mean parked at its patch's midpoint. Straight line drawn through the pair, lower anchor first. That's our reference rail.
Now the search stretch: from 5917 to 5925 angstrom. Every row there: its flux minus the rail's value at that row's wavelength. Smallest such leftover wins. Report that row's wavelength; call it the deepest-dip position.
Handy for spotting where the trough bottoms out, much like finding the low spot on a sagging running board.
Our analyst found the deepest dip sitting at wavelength 5922.84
